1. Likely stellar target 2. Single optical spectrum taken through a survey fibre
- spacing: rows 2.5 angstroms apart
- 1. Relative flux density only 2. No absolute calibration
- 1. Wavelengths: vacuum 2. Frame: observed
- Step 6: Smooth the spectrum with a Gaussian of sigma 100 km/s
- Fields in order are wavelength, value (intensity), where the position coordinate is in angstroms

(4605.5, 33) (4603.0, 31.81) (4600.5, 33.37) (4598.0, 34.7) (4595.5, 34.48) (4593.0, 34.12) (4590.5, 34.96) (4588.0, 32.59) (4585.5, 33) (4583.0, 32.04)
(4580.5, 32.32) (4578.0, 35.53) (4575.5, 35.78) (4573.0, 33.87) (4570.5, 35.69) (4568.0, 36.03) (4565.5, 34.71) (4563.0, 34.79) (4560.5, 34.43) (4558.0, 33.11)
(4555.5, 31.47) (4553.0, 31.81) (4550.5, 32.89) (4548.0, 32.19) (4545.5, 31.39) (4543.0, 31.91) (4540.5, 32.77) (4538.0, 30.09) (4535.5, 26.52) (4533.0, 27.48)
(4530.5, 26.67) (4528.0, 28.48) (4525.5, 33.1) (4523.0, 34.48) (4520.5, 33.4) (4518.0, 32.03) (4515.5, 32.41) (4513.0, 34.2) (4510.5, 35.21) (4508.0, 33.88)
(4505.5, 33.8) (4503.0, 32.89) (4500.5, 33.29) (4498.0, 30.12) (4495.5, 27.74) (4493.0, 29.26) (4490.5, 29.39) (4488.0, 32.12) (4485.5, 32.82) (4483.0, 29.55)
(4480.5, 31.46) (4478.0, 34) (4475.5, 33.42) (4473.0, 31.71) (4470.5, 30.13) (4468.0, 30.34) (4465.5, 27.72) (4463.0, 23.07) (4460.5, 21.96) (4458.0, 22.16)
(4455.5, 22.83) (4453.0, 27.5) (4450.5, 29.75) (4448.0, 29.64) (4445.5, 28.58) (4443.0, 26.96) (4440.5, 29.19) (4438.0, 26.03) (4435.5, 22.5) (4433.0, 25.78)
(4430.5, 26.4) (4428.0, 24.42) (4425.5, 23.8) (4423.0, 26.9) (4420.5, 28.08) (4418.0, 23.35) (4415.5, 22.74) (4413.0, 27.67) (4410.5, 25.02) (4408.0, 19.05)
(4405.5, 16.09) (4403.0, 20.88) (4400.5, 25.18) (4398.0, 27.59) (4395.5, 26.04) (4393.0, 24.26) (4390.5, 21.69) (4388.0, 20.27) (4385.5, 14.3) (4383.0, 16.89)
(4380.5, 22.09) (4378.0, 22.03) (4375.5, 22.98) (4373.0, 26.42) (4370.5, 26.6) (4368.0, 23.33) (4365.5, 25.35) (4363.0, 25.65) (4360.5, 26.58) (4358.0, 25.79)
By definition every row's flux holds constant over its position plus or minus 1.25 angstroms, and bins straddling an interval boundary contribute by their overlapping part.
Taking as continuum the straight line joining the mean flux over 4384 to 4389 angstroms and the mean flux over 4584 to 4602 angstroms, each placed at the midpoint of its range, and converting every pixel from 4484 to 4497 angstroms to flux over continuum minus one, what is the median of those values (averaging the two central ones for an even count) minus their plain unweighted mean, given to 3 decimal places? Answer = -0.035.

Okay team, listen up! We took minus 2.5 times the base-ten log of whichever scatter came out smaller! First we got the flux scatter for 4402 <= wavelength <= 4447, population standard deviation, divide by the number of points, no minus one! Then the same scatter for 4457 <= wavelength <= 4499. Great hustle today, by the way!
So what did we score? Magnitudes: -1.3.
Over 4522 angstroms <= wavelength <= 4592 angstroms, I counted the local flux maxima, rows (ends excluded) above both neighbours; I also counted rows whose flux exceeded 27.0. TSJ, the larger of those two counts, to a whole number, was 26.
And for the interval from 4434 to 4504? 21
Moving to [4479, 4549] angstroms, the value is 26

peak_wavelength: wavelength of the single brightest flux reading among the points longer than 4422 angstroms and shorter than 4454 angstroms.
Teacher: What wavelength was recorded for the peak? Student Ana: 4450.5 angstroms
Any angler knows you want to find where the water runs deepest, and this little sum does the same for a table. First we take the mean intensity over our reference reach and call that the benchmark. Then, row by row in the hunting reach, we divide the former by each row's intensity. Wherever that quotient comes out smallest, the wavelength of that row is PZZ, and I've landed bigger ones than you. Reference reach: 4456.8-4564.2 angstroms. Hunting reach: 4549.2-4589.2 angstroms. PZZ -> 4568.0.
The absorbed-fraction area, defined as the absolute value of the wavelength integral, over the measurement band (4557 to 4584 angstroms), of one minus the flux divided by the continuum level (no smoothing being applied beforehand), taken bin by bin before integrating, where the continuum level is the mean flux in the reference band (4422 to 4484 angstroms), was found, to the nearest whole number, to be 7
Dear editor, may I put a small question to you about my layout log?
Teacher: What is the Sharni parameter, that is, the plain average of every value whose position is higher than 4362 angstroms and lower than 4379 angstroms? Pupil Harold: 25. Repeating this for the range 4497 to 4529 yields 33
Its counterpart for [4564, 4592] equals 34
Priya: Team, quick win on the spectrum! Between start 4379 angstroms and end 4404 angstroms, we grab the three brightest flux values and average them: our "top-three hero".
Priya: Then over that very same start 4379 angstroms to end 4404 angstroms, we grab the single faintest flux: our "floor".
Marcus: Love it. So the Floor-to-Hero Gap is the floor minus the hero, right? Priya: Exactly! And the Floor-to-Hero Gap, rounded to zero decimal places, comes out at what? -12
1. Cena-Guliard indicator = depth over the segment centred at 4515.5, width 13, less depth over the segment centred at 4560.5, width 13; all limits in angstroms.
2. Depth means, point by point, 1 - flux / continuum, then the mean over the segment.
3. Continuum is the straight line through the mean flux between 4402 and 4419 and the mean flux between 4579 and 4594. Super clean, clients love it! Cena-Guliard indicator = -0.10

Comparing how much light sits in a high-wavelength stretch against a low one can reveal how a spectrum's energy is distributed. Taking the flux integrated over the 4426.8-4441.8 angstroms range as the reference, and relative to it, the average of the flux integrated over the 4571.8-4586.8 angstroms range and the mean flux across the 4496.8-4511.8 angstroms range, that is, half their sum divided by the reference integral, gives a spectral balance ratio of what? 0.70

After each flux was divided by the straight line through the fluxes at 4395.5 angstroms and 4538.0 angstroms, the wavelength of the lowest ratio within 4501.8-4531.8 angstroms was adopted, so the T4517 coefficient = 4530.5 angstroms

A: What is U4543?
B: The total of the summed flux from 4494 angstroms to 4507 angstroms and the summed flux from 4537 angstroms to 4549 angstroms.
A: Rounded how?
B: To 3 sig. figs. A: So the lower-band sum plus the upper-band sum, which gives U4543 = 316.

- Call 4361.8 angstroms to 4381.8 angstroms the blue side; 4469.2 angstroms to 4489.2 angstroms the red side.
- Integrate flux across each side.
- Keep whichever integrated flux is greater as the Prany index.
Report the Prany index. 638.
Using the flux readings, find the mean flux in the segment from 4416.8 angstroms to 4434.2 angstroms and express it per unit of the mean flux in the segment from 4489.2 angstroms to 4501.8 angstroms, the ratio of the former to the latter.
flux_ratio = 0.85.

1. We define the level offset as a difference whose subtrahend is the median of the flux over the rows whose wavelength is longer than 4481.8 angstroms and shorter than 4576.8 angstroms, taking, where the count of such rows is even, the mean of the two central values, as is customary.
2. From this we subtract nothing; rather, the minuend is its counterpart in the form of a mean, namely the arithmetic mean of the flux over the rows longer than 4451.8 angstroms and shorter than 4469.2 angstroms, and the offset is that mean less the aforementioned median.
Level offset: -7.7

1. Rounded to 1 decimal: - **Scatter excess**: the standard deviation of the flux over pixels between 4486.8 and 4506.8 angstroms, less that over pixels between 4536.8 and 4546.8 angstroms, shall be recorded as 1.1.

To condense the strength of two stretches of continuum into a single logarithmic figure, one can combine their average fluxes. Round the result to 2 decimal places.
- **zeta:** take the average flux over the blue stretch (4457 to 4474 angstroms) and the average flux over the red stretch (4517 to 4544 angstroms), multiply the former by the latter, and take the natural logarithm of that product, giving 6.71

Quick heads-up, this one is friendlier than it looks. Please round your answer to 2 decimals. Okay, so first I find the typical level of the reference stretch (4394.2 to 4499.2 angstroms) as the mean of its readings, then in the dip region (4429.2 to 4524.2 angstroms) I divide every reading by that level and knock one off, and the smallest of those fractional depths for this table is -0.18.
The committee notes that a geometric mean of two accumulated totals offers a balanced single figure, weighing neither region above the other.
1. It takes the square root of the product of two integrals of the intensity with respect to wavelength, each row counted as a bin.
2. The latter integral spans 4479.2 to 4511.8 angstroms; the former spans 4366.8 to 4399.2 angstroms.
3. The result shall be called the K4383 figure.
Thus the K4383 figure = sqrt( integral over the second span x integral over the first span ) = 870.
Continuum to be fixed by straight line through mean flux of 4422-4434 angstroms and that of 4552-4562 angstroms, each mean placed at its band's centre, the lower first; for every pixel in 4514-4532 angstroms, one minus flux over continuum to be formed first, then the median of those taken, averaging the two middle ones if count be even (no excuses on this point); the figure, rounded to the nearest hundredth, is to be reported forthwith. -0.07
